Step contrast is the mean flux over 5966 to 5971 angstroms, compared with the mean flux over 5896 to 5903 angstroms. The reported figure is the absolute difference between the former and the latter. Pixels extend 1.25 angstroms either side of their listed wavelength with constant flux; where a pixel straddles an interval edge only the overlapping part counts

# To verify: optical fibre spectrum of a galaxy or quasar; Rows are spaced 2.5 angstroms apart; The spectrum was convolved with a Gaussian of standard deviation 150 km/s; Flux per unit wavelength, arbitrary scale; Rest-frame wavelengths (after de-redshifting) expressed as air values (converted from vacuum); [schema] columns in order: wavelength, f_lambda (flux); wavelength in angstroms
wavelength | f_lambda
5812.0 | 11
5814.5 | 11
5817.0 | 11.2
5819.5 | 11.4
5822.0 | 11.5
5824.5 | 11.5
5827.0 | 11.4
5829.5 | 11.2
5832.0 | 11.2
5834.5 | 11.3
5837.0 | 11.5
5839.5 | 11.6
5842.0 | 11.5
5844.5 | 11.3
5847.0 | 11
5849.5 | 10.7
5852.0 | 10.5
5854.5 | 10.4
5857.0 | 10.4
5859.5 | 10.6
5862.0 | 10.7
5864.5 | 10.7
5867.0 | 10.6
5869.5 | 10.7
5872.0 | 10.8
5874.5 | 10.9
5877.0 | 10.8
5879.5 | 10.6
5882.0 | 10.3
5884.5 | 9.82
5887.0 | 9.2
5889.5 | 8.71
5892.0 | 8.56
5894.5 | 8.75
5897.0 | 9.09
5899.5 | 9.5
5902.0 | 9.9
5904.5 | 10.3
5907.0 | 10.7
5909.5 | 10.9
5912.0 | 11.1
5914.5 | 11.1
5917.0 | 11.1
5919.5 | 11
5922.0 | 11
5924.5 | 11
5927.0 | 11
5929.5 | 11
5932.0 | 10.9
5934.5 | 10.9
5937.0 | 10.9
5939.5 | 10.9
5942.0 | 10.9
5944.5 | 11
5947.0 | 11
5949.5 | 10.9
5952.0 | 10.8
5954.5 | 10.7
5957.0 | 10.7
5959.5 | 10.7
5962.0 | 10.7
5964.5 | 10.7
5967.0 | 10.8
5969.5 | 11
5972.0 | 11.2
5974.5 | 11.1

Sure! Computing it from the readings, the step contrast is 1.4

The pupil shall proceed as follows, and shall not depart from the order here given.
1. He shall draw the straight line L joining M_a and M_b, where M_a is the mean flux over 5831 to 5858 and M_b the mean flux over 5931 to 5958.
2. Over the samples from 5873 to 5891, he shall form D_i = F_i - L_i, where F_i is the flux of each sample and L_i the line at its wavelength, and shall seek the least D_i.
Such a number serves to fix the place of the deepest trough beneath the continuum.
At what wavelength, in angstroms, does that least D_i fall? 5889.5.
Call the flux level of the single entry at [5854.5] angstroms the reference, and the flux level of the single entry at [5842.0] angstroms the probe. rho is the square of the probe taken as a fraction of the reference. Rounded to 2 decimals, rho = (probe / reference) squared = 1.22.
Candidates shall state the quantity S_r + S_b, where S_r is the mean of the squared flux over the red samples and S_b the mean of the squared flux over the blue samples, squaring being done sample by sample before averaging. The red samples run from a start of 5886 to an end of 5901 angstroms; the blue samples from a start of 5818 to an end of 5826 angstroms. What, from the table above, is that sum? 212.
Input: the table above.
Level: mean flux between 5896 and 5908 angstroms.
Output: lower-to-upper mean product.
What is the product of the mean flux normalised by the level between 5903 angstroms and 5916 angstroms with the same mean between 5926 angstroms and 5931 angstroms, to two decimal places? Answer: 1.21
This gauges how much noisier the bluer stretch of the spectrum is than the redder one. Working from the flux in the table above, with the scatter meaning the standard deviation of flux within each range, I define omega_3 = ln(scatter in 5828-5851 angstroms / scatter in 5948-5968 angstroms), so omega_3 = 1.31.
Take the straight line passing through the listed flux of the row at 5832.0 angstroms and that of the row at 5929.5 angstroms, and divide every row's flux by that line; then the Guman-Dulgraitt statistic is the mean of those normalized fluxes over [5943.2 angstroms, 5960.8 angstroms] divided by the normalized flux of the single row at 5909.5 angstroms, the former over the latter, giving 1.00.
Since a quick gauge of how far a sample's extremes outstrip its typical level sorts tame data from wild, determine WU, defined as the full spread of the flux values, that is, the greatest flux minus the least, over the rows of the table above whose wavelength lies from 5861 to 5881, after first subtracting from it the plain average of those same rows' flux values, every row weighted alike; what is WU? -10.4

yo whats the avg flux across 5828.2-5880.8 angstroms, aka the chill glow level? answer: 10.9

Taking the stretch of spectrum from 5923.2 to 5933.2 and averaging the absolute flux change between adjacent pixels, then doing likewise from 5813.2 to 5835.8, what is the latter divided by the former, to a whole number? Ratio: 3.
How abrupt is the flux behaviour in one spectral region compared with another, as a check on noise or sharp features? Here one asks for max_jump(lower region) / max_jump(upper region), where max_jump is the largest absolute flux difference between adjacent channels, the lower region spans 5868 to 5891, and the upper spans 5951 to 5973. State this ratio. 3.1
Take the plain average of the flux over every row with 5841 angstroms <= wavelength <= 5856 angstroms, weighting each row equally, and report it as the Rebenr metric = 10.9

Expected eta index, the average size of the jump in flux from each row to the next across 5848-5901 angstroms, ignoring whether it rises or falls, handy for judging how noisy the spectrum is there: 0.21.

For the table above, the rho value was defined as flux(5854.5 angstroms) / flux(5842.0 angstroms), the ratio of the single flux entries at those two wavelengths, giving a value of 0.904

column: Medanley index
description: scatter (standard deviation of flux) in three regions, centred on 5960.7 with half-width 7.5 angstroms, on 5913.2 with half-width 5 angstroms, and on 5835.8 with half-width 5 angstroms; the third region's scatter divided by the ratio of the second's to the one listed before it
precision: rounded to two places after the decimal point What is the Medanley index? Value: 0.07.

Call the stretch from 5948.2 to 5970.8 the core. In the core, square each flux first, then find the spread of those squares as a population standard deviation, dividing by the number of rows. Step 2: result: 2.2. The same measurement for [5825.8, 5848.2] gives 4.0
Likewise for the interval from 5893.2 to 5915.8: 16.7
